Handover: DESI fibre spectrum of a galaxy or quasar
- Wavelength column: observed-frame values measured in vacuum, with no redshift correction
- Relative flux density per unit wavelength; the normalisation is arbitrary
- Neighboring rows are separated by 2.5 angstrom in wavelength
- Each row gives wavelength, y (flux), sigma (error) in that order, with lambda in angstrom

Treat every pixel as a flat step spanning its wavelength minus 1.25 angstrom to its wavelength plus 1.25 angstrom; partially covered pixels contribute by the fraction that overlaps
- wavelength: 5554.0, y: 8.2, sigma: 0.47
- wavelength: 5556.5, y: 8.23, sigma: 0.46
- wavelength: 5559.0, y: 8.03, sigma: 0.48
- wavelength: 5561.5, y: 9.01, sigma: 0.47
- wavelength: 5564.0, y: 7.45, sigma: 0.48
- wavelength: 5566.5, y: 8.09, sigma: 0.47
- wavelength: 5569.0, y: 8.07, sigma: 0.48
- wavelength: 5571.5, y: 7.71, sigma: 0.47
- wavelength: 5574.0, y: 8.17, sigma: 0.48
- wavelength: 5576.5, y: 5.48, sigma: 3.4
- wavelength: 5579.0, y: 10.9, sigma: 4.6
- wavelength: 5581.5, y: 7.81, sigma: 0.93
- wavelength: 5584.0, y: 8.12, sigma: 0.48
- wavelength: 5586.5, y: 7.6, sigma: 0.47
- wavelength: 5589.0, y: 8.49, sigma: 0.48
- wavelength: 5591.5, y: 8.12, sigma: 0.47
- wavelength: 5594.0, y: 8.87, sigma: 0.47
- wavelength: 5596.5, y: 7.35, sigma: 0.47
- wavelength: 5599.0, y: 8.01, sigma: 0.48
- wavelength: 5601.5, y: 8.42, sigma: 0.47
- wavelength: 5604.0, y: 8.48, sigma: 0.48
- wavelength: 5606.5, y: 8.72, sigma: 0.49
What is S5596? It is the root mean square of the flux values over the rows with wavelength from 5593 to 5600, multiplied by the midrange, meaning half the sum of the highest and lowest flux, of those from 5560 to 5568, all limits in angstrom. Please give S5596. 66.7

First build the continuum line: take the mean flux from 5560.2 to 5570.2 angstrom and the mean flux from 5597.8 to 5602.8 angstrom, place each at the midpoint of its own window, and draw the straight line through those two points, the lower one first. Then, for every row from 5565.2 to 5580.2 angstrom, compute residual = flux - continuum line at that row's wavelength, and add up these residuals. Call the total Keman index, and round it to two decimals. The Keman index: -0.59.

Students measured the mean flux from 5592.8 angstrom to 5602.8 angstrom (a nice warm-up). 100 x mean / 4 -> 204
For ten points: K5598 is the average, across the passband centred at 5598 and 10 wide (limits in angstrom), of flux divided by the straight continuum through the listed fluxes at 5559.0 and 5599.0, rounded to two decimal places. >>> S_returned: 1.02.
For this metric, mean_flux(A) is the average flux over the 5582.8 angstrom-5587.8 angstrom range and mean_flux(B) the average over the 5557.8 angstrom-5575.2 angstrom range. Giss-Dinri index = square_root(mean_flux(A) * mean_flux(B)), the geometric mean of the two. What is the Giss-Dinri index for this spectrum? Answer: 7.97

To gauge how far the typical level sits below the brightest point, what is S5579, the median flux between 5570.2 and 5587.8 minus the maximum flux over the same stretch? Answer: -3.09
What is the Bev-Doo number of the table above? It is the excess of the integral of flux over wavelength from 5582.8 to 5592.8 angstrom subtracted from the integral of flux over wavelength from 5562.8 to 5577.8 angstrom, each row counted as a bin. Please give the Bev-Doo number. 32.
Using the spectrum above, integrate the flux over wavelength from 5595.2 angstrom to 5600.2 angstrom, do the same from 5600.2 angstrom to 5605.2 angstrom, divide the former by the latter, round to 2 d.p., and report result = 0.91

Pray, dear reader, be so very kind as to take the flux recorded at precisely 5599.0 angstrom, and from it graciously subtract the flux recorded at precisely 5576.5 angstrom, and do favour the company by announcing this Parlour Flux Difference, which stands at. 2.5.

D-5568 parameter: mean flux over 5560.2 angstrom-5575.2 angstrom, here 8.08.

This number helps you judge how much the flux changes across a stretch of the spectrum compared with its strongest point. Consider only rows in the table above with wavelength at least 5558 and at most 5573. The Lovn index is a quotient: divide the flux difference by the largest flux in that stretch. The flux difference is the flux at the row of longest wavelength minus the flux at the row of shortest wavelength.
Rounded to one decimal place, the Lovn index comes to 0.0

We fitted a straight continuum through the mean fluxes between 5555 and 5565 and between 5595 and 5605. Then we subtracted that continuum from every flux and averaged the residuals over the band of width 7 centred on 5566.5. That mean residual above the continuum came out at -0.3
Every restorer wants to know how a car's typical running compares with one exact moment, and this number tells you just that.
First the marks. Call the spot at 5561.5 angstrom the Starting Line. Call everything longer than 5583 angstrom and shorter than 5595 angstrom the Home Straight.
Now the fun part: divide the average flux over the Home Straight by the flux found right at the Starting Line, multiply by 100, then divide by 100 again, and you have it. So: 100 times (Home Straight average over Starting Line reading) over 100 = 0.91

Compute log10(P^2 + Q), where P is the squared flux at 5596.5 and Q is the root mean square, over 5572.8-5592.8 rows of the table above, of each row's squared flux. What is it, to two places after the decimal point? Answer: 3.48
